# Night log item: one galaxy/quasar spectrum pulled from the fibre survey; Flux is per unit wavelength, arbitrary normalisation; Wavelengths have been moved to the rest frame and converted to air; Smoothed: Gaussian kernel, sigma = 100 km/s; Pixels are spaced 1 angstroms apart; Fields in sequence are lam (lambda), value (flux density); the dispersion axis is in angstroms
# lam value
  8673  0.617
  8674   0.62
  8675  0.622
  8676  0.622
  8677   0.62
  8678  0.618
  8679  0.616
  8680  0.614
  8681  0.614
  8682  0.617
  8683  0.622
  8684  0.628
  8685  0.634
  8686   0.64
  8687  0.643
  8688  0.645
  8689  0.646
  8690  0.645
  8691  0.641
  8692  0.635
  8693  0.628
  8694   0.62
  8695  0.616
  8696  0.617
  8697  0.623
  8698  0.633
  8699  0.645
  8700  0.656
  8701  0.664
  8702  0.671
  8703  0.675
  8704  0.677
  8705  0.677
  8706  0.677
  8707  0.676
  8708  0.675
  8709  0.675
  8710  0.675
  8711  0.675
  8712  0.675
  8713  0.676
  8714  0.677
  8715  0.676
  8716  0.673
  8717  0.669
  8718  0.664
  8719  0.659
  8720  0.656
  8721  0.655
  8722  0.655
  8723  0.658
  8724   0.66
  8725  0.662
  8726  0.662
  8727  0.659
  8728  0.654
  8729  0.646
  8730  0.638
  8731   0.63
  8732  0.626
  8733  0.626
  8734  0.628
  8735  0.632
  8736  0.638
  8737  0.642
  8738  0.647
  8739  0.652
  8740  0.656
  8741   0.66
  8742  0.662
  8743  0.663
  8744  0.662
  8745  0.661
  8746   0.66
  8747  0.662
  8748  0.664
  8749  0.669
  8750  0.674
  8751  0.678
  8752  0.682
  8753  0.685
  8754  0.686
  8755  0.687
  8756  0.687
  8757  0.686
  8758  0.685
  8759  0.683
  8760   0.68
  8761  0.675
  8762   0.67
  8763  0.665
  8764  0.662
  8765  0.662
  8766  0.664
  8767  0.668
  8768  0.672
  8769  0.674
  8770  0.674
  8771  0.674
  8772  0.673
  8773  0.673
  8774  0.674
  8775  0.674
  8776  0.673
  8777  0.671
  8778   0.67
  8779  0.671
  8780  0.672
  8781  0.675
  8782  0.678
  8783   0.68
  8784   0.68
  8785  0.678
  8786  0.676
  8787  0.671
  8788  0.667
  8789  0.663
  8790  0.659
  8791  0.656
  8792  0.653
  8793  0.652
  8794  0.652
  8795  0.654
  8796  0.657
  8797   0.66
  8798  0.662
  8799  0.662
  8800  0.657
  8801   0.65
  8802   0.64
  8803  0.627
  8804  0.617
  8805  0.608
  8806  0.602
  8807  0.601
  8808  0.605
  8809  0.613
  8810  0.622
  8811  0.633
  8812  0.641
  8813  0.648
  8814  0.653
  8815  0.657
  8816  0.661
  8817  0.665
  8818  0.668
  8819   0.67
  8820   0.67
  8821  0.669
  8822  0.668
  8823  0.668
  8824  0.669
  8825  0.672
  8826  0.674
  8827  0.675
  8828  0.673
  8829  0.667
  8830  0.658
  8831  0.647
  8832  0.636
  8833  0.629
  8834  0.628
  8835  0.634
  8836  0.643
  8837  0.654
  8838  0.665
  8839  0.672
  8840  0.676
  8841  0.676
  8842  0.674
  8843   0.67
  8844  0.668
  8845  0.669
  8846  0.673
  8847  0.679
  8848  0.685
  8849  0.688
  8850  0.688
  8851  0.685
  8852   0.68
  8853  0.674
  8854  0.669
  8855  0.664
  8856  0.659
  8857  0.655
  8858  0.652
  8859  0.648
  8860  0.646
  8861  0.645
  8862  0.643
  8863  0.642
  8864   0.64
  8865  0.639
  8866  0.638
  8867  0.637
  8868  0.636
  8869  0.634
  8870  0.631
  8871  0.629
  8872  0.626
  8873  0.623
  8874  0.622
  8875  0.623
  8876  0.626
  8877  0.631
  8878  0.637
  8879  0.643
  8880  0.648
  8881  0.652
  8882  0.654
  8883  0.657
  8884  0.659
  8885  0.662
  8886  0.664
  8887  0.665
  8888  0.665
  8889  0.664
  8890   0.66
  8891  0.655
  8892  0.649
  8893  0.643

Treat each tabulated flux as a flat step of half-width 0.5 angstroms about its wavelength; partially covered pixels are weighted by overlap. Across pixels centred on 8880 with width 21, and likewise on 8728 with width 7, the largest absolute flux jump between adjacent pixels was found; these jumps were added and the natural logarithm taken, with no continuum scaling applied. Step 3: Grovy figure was -4.27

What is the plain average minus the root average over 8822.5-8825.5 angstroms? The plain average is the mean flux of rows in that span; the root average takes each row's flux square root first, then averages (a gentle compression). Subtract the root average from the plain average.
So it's -0.1487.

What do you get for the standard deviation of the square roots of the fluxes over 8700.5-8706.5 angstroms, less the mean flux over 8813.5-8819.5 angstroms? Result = -0.659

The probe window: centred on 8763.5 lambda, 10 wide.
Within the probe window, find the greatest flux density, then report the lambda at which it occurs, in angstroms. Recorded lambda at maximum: 8759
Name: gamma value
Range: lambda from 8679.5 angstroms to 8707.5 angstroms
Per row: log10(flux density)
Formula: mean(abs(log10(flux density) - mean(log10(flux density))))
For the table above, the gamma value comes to 0.012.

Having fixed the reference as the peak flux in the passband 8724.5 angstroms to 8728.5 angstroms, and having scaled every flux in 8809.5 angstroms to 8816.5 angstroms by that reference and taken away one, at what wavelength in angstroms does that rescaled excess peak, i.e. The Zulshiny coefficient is 8816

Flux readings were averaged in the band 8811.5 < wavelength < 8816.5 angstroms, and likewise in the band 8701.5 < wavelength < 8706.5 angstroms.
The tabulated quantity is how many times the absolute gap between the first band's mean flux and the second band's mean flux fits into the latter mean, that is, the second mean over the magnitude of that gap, 29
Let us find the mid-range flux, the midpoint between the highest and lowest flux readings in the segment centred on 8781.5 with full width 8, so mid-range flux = 0.675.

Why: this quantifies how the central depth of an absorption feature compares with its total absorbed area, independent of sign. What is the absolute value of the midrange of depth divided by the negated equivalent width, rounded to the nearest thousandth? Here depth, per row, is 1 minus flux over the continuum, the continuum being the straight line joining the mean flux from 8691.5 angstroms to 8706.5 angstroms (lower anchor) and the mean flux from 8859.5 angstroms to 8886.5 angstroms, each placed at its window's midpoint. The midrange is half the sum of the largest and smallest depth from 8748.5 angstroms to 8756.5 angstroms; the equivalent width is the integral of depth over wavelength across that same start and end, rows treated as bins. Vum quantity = 0.114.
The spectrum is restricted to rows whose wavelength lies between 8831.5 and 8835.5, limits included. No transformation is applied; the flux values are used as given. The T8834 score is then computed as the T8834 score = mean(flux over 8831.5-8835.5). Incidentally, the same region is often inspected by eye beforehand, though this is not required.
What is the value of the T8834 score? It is 0.63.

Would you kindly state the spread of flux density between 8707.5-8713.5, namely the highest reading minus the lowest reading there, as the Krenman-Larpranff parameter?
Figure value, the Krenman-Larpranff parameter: 0.001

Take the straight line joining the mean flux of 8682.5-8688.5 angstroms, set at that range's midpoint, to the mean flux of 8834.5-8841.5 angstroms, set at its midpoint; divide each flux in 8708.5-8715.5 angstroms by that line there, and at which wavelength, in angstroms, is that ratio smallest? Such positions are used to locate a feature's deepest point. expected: 8712 angstroms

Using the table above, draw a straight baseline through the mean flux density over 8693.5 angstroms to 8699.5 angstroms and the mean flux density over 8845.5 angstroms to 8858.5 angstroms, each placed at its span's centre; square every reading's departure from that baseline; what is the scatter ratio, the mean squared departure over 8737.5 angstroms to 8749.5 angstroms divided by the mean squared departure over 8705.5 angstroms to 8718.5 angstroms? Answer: 0.22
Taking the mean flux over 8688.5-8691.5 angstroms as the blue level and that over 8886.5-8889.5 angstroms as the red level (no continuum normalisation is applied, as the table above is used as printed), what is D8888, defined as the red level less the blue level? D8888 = 0.02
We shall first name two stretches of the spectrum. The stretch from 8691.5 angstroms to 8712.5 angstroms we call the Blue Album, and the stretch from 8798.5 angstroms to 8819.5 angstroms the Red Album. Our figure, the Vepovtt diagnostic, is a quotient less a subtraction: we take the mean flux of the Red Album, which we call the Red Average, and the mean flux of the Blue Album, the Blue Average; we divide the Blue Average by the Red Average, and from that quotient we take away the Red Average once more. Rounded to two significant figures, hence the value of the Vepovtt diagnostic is 0.39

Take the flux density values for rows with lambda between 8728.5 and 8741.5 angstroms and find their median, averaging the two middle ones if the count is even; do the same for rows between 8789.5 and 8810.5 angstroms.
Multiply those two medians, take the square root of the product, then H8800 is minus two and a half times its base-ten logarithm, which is 0.476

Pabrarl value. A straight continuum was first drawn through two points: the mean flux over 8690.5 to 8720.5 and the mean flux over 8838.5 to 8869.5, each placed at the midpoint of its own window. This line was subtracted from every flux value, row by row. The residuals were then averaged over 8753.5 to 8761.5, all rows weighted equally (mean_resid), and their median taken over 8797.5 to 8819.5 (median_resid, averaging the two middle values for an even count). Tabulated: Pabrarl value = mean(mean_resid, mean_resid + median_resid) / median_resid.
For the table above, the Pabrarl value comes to -1.0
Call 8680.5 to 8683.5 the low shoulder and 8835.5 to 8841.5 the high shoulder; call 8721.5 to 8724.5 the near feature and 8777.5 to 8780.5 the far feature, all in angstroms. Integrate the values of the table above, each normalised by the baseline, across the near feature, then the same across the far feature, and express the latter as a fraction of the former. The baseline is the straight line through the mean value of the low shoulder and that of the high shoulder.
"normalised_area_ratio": 0.99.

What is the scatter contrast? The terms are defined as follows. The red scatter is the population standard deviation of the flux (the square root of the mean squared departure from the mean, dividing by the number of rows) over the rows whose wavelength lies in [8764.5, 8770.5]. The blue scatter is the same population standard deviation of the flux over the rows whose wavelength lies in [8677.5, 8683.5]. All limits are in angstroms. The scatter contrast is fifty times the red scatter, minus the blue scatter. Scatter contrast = 0.23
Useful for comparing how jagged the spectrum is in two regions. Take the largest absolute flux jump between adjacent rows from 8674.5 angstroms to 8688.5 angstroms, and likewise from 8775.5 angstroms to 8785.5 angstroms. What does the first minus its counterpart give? 0.003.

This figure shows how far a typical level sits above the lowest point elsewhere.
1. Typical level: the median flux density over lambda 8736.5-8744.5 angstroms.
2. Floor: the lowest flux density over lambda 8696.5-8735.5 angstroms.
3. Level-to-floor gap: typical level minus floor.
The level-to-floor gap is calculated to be 0.035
